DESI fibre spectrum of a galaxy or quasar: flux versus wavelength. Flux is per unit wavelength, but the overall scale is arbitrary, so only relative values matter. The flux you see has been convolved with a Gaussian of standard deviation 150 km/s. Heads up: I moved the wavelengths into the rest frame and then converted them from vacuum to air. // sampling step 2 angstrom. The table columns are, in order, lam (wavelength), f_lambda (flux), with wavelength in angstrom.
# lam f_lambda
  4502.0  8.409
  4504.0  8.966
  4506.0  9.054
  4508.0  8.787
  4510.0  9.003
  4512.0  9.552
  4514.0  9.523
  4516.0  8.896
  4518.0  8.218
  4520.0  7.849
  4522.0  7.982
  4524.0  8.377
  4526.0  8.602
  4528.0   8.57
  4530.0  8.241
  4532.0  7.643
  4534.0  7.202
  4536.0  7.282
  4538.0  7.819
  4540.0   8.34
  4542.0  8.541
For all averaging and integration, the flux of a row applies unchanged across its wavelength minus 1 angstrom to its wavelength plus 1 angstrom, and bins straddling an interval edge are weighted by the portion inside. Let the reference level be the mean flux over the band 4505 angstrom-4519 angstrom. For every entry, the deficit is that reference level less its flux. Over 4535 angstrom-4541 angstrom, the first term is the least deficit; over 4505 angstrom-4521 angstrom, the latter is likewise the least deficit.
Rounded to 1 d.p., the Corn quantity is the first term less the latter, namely 1.2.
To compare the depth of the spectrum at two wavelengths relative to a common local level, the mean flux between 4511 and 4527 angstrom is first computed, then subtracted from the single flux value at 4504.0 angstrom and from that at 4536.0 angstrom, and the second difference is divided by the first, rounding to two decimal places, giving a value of -3.94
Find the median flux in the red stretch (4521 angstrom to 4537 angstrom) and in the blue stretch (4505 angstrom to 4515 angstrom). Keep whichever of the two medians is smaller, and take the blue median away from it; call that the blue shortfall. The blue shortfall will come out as -0.94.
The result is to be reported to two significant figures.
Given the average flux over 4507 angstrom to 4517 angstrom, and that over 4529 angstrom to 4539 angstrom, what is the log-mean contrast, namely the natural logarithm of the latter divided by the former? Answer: -0.18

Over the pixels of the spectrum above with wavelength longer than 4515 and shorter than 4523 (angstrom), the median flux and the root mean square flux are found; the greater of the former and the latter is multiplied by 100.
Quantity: 825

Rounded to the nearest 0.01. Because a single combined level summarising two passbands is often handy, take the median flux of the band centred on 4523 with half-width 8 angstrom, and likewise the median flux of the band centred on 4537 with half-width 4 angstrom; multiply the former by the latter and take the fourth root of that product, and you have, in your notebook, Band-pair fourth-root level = 2.81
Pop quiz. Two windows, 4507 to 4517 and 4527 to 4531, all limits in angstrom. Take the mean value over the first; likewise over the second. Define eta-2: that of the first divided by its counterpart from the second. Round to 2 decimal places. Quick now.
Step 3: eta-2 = 1.09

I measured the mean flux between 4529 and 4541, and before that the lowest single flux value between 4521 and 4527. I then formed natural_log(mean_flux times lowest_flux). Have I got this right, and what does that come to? 4.13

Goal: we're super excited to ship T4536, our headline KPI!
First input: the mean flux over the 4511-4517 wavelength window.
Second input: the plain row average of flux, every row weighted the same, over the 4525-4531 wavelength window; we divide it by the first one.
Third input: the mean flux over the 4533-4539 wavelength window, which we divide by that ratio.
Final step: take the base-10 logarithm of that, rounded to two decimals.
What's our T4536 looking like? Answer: 0.91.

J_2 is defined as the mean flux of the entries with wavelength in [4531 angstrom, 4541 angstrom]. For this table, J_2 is 7.66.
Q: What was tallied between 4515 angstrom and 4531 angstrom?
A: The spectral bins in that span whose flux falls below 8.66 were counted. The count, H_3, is 7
